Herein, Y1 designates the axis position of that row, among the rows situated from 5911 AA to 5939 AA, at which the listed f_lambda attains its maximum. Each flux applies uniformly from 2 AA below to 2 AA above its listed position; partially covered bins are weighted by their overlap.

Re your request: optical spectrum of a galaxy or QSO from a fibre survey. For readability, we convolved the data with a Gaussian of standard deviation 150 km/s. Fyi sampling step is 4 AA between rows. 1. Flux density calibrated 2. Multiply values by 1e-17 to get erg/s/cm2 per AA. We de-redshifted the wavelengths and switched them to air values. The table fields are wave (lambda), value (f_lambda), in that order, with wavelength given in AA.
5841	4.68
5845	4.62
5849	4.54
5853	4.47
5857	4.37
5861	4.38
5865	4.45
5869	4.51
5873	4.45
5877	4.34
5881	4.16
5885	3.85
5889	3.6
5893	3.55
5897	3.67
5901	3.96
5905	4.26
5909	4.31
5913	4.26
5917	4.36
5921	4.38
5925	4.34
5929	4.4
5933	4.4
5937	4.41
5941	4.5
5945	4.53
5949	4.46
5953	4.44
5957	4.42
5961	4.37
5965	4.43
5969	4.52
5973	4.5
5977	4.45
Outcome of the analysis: 5937 AA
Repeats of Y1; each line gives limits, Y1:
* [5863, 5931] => 5869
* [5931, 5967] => 5945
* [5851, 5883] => 5869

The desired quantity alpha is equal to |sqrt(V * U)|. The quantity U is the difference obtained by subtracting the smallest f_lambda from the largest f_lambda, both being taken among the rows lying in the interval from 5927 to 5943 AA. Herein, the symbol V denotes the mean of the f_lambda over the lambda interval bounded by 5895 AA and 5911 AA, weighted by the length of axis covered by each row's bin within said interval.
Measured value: 0.64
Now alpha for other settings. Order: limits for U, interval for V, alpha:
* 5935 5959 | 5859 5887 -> 0.72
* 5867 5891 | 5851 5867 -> 2.00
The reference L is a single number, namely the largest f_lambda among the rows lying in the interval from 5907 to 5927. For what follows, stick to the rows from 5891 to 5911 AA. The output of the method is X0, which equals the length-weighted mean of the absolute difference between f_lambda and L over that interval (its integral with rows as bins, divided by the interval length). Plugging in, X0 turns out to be 0.43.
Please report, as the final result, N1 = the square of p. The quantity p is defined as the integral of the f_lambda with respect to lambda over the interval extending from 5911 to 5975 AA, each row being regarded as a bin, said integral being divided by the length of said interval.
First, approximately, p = 4.42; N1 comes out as 19.5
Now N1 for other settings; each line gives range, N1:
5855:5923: 17.4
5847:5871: 19.8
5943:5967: 19.7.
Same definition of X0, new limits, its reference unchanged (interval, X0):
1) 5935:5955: 0.09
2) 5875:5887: 0.26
